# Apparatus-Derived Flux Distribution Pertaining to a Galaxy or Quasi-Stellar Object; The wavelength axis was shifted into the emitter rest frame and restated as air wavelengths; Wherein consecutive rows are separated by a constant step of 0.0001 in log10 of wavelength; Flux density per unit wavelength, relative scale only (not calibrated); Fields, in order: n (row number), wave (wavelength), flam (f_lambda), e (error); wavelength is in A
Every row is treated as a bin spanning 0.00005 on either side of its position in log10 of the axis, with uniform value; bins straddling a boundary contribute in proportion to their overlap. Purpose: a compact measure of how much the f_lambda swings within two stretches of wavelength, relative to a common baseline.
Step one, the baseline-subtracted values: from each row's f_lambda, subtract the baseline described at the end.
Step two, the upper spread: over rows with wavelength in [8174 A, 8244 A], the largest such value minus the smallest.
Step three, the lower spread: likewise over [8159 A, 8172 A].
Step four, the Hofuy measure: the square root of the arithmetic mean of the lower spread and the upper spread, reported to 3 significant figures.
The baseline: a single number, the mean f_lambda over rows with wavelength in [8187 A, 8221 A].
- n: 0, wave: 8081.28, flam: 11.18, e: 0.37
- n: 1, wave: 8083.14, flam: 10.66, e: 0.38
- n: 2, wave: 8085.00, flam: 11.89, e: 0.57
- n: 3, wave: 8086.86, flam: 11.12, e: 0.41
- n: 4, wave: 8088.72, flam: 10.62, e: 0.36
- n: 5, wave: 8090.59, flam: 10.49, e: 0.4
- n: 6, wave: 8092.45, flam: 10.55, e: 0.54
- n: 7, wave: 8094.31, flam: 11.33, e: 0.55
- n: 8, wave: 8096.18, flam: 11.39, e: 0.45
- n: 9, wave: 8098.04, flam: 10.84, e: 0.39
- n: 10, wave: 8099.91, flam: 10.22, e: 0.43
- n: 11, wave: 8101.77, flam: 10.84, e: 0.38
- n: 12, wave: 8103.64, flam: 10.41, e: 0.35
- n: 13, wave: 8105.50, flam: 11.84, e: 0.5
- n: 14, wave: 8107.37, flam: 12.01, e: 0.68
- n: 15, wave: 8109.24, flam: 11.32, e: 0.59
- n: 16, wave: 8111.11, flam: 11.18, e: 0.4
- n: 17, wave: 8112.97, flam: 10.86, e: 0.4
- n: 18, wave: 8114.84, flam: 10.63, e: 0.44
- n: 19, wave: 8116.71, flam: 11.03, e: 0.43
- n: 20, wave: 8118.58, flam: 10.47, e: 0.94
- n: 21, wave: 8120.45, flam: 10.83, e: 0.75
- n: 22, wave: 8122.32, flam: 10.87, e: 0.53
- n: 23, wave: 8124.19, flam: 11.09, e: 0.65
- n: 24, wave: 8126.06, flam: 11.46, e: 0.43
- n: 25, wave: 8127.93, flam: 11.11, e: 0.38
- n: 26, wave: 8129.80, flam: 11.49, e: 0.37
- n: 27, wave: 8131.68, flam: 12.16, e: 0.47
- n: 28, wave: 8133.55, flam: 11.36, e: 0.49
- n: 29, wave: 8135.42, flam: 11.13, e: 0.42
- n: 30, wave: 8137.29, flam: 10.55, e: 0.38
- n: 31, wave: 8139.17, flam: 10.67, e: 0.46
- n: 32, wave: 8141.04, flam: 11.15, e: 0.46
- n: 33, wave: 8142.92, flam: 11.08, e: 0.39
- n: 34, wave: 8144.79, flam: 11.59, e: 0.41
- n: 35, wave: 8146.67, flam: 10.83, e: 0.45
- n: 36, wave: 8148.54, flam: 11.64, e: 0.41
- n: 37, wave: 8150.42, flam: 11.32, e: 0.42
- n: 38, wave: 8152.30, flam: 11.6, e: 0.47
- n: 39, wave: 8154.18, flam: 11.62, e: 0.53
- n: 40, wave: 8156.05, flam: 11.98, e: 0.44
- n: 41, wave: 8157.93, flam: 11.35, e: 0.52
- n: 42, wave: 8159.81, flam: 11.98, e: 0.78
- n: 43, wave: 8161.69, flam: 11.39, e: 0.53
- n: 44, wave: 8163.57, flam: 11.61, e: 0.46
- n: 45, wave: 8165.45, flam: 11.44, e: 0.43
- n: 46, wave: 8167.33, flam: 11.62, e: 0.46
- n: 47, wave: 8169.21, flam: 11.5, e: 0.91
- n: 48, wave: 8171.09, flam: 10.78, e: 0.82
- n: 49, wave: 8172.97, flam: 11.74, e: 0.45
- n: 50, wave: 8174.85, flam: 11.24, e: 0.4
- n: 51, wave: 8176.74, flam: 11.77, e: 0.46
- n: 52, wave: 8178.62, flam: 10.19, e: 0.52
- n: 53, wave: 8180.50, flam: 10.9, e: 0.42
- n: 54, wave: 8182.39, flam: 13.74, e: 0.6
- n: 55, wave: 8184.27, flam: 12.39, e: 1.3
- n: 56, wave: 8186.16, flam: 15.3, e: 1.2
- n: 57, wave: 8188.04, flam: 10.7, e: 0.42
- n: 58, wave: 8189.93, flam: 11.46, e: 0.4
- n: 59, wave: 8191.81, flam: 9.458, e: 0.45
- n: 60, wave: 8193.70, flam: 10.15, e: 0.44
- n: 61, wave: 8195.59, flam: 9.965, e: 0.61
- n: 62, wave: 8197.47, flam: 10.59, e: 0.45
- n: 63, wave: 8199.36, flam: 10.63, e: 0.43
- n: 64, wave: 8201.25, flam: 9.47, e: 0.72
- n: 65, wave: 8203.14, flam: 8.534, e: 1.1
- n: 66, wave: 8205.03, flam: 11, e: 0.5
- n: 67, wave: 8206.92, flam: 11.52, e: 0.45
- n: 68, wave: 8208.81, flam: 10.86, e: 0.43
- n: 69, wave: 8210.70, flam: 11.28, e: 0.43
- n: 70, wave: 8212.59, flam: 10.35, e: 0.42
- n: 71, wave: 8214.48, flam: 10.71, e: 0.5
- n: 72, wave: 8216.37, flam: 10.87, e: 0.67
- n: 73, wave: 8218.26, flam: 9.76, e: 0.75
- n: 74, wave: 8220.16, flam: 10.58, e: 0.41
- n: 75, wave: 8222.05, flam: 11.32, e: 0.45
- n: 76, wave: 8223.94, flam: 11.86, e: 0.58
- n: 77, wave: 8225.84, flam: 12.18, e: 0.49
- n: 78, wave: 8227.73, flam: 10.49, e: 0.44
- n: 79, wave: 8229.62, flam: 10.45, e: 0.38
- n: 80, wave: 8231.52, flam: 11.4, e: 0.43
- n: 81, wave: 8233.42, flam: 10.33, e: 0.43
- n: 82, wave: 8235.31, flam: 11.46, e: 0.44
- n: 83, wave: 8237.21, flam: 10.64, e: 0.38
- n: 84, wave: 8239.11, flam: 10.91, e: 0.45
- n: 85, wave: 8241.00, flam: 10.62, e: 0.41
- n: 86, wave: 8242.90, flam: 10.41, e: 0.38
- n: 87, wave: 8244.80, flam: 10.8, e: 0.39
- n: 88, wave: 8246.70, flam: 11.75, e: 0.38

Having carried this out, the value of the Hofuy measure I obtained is 2.00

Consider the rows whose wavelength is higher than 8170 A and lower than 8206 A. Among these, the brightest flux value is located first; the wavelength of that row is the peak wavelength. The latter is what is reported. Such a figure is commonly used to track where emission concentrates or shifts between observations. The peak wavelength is 8186.16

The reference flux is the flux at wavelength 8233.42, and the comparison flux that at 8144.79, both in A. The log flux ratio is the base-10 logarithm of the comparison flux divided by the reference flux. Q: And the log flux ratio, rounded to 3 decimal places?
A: 0.050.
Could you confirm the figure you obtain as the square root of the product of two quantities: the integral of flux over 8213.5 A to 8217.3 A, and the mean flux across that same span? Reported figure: 21.0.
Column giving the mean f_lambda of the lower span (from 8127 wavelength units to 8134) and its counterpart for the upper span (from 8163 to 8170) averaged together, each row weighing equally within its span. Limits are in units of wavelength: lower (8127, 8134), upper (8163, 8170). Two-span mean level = 11.5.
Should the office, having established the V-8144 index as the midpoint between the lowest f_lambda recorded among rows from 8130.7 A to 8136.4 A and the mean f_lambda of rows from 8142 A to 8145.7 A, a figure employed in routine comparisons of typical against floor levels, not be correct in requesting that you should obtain 11.2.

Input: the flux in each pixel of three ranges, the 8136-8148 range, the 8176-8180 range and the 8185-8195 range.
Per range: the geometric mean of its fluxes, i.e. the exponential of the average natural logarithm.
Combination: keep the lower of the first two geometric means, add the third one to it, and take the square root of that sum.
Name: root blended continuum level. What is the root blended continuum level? 4.71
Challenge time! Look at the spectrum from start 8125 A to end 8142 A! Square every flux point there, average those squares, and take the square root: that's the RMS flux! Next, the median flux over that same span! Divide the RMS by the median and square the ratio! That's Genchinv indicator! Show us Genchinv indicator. 1.02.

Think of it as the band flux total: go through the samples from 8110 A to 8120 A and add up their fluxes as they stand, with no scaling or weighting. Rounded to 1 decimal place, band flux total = 54.2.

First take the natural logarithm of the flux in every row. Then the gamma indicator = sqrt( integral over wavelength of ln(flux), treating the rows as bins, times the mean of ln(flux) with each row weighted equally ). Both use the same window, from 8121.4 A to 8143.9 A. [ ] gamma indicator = 11.4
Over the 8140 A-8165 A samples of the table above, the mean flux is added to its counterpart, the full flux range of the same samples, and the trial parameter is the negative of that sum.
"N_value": -12.6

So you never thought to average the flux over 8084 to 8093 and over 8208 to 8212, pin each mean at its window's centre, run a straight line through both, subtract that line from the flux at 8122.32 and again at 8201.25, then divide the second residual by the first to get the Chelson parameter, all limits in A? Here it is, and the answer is 16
